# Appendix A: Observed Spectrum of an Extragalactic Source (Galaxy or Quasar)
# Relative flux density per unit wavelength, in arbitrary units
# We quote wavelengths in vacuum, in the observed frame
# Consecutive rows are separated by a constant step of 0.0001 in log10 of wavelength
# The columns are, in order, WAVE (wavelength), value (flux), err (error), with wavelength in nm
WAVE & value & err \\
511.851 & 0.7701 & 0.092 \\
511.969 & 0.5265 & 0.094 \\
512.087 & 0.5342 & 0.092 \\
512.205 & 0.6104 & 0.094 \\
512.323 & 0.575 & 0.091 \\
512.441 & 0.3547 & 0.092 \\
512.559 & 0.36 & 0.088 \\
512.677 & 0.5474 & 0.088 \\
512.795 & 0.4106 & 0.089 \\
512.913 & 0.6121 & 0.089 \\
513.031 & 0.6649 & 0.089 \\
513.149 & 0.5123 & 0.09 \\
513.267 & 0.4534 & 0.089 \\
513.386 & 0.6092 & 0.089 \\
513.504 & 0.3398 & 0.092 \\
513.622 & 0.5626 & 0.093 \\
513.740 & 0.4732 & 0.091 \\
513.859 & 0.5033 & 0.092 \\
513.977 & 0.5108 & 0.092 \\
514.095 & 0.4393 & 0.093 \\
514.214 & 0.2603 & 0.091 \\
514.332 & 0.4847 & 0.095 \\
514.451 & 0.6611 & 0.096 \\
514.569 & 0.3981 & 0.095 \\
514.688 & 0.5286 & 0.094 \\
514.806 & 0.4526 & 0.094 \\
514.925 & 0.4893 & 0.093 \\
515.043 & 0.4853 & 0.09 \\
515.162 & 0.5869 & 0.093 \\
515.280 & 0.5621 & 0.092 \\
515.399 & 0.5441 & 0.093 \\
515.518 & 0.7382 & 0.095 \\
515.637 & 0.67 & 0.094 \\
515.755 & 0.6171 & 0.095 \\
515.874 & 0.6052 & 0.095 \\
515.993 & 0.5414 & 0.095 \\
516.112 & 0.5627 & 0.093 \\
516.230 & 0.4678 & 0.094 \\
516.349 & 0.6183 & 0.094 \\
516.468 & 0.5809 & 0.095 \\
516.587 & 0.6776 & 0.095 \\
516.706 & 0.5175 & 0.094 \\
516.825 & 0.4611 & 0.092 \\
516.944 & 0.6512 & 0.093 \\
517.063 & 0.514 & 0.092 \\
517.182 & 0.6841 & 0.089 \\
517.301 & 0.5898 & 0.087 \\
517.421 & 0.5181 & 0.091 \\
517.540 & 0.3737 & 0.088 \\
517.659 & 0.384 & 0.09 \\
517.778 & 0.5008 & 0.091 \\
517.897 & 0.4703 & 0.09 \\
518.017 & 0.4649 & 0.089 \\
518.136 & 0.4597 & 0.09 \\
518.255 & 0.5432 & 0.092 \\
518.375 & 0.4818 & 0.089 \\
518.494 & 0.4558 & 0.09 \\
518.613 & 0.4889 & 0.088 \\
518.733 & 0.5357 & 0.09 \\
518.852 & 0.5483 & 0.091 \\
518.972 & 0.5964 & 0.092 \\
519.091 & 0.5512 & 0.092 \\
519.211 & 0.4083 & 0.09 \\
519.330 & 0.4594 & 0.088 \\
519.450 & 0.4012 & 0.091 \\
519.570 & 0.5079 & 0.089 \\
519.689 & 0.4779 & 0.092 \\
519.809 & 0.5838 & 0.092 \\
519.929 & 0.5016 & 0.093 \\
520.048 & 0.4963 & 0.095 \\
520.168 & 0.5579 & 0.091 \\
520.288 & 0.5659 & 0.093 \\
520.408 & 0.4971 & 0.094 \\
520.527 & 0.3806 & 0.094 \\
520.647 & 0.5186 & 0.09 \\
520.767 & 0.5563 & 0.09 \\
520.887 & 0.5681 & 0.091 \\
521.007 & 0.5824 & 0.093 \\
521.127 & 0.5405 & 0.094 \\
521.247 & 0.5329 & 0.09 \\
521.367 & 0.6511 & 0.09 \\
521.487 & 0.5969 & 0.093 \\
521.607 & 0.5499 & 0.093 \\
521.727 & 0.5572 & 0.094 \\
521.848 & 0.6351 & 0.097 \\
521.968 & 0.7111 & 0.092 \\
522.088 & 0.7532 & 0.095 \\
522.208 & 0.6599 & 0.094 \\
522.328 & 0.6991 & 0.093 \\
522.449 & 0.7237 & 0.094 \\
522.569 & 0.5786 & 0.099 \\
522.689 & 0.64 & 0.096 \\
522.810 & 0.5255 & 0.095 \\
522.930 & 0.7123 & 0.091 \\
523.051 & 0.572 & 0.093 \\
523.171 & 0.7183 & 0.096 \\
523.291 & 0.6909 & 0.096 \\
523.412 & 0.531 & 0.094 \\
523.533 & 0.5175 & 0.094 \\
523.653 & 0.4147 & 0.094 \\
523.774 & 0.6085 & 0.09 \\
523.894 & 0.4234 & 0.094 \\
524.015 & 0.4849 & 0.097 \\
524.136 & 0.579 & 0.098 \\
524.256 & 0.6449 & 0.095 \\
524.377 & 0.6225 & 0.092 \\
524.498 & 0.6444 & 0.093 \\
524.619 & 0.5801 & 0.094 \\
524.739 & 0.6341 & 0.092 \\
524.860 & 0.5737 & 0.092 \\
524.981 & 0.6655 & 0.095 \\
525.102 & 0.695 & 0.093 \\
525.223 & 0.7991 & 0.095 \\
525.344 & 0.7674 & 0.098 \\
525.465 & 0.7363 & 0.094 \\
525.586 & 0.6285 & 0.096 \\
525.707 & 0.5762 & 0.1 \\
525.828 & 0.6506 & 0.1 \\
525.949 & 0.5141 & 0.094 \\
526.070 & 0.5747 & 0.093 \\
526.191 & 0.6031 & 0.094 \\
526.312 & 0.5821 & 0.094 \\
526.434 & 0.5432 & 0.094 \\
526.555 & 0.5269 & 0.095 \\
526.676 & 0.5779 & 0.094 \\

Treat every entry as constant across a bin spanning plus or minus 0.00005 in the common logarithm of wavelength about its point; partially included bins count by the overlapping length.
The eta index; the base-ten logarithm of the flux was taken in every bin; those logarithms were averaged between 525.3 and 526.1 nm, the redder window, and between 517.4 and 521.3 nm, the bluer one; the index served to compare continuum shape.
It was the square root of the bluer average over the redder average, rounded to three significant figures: 1.23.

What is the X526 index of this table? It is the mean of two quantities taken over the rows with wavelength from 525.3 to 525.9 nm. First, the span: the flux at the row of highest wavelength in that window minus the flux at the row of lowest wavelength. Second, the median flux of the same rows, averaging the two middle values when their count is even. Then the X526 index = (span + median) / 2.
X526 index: 0.27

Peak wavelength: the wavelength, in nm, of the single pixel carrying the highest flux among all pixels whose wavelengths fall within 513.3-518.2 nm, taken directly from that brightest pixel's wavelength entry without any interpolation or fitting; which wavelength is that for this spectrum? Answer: 515.518 nm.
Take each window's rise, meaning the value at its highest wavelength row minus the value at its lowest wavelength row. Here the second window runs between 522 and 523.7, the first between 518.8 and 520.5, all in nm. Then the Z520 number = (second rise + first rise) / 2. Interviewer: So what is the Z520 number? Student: -0.19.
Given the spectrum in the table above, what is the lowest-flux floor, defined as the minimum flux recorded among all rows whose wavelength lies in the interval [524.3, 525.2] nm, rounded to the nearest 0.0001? 0.5737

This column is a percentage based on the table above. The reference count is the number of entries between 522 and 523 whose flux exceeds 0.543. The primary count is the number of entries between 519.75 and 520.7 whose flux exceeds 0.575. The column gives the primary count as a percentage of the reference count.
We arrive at 14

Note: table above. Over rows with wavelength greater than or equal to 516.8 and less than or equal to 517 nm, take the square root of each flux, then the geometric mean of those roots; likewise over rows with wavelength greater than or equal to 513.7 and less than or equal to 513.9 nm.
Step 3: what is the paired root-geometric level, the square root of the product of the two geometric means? 0.719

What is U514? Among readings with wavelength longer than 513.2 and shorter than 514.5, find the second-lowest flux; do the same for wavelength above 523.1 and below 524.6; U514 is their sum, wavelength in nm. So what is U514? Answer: 0.76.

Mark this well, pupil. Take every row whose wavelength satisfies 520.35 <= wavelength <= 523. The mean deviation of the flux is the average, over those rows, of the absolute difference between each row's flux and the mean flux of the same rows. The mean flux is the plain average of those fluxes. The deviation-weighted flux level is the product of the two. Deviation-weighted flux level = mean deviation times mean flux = 0.043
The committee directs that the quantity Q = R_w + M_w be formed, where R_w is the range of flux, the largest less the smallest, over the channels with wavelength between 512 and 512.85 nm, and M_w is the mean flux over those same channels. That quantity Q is 0.74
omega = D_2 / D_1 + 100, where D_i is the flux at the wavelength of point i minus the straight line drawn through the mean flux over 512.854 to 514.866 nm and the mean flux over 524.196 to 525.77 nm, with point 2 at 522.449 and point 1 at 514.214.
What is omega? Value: 99.58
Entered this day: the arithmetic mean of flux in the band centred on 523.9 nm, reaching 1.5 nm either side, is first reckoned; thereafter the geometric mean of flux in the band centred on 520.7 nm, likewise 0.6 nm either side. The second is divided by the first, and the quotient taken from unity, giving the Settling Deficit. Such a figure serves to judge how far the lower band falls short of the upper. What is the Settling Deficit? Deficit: 0.14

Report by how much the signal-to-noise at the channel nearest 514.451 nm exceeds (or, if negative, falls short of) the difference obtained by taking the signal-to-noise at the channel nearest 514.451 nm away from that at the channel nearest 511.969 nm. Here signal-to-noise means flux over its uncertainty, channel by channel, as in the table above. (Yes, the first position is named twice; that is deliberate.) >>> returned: 8.2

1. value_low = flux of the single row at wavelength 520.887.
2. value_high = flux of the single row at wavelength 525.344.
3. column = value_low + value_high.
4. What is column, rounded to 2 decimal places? 1.34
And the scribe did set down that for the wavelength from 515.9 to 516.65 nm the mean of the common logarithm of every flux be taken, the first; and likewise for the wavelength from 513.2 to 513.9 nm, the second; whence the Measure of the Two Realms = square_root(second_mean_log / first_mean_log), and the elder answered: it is 1.14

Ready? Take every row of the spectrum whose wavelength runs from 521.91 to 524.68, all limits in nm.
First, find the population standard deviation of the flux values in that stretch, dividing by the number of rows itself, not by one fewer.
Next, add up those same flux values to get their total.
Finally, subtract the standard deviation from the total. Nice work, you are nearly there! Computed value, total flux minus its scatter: 13.9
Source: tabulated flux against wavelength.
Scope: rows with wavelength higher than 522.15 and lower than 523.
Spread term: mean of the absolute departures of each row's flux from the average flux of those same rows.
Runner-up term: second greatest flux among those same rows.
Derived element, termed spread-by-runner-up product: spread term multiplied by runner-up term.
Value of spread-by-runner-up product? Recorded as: 0.041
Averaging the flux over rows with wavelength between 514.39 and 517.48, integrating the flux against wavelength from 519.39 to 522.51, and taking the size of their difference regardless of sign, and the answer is 1.21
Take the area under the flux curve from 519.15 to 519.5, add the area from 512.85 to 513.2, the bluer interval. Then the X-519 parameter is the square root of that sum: 0.60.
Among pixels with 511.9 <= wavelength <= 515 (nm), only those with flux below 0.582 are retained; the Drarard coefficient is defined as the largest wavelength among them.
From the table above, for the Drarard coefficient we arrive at 514.925 nm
